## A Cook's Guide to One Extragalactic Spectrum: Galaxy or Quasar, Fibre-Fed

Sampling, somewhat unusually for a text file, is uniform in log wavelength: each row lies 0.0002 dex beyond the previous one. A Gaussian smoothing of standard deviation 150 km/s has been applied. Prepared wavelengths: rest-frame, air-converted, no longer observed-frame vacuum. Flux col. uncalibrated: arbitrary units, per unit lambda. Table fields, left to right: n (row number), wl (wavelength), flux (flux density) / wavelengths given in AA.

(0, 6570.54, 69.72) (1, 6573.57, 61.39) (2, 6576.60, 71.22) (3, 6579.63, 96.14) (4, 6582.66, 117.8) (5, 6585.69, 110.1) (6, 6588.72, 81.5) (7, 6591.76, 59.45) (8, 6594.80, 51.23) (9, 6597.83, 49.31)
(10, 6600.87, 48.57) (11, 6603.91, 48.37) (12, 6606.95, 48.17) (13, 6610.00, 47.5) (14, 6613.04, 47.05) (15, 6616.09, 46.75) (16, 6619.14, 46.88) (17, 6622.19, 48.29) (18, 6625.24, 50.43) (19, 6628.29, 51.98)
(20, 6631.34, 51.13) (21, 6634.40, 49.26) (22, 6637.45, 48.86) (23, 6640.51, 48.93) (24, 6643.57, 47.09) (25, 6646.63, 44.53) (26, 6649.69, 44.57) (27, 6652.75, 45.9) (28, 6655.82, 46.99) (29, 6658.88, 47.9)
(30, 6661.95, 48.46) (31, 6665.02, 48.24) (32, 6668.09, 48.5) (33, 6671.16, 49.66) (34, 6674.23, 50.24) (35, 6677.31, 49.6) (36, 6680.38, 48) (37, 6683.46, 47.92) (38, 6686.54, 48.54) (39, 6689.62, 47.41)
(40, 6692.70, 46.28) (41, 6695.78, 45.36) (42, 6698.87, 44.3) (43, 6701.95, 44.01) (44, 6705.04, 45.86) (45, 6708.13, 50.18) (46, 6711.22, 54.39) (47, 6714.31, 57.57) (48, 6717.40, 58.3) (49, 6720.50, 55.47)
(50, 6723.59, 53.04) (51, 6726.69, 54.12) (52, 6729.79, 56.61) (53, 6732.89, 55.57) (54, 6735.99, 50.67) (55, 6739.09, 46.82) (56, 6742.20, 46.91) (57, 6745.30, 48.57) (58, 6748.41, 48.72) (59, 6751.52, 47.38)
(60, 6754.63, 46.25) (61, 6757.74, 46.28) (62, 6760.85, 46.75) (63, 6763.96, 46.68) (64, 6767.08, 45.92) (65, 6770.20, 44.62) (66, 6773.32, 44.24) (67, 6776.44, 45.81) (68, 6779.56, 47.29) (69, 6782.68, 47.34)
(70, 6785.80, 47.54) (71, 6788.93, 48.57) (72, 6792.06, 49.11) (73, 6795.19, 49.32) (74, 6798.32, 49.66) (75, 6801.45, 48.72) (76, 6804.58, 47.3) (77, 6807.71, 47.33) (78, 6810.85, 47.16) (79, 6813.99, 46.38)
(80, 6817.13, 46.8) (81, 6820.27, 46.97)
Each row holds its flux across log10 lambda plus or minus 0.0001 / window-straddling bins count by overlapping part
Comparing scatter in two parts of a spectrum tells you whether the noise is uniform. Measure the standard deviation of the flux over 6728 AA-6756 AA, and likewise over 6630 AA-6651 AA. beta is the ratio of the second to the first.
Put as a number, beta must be 0.6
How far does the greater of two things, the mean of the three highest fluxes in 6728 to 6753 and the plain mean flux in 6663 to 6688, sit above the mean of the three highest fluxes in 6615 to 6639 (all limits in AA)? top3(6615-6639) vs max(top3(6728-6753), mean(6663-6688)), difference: 3.1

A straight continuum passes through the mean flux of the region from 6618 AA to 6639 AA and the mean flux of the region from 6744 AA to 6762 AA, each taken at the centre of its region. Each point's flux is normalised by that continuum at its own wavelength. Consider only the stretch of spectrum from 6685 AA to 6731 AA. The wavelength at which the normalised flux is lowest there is 6701.95 AA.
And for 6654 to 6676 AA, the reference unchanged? 6655.82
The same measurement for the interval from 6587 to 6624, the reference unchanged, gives 6616.09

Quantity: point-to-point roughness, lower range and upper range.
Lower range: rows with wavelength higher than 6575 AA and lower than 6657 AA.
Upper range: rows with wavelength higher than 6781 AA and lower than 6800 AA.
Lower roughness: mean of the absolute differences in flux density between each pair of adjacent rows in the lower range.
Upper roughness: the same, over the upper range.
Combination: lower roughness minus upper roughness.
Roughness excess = 4.6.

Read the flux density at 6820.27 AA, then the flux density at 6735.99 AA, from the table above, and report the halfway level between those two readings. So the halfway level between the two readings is 49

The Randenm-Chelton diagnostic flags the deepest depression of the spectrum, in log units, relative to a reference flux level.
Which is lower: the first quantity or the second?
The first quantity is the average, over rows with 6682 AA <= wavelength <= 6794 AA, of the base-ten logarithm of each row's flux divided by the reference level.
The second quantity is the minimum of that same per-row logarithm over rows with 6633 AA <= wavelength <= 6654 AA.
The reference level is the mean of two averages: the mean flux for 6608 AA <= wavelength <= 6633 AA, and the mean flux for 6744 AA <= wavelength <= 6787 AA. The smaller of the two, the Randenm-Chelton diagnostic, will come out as -0.030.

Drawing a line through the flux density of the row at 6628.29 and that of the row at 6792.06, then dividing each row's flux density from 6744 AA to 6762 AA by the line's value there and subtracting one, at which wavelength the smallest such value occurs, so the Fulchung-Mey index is 6754.63 AA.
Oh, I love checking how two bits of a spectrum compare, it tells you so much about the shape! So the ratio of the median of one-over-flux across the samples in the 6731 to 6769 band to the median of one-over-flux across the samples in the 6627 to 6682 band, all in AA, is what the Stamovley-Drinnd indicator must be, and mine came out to 1.03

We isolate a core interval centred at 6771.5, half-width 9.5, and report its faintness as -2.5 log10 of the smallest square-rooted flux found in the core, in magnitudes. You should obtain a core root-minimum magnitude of -2.06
